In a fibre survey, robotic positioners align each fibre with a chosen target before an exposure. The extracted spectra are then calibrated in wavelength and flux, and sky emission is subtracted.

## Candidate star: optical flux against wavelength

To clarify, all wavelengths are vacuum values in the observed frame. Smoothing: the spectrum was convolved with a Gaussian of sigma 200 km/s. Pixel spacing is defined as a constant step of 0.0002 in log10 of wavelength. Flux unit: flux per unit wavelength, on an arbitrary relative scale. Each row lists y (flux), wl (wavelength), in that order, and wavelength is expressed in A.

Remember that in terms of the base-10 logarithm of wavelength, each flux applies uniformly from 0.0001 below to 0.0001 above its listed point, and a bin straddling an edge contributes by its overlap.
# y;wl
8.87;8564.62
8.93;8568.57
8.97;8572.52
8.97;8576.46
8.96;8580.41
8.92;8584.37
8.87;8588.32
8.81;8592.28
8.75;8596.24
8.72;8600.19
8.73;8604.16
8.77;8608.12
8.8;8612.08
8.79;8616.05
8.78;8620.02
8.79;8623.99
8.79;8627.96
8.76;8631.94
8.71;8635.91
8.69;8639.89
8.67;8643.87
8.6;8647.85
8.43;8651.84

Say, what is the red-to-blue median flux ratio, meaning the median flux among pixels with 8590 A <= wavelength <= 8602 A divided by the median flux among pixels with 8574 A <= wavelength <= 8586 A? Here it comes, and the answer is 0.977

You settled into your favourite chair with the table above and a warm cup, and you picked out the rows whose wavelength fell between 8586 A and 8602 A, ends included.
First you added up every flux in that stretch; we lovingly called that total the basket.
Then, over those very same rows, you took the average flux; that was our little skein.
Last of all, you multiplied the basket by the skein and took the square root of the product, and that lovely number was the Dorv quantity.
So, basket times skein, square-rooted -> 17.6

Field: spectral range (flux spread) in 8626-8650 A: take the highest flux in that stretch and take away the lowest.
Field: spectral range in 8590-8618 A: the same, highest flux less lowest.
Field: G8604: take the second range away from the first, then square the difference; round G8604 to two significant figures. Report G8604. 0.010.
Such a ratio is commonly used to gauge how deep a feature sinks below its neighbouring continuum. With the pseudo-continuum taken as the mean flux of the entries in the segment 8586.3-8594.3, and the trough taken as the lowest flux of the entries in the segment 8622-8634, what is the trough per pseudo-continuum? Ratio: 0.991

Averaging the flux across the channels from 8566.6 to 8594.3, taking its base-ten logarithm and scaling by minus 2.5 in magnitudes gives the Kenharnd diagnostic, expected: -2.38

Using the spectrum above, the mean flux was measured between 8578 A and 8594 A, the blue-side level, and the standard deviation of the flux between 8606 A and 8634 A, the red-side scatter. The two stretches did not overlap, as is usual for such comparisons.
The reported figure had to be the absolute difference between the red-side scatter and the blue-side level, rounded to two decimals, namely 8.88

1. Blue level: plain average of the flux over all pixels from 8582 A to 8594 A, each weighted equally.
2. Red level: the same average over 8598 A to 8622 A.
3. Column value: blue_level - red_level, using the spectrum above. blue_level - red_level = 0.10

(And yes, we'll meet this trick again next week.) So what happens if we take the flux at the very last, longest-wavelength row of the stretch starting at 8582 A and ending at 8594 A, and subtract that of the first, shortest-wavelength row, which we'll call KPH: -0.11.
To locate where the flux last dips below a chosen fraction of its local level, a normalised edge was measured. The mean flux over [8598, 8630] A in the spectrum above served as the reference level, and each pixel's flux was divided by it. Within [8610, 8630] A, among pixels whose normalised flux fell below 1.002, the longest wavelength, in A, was 8620.02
